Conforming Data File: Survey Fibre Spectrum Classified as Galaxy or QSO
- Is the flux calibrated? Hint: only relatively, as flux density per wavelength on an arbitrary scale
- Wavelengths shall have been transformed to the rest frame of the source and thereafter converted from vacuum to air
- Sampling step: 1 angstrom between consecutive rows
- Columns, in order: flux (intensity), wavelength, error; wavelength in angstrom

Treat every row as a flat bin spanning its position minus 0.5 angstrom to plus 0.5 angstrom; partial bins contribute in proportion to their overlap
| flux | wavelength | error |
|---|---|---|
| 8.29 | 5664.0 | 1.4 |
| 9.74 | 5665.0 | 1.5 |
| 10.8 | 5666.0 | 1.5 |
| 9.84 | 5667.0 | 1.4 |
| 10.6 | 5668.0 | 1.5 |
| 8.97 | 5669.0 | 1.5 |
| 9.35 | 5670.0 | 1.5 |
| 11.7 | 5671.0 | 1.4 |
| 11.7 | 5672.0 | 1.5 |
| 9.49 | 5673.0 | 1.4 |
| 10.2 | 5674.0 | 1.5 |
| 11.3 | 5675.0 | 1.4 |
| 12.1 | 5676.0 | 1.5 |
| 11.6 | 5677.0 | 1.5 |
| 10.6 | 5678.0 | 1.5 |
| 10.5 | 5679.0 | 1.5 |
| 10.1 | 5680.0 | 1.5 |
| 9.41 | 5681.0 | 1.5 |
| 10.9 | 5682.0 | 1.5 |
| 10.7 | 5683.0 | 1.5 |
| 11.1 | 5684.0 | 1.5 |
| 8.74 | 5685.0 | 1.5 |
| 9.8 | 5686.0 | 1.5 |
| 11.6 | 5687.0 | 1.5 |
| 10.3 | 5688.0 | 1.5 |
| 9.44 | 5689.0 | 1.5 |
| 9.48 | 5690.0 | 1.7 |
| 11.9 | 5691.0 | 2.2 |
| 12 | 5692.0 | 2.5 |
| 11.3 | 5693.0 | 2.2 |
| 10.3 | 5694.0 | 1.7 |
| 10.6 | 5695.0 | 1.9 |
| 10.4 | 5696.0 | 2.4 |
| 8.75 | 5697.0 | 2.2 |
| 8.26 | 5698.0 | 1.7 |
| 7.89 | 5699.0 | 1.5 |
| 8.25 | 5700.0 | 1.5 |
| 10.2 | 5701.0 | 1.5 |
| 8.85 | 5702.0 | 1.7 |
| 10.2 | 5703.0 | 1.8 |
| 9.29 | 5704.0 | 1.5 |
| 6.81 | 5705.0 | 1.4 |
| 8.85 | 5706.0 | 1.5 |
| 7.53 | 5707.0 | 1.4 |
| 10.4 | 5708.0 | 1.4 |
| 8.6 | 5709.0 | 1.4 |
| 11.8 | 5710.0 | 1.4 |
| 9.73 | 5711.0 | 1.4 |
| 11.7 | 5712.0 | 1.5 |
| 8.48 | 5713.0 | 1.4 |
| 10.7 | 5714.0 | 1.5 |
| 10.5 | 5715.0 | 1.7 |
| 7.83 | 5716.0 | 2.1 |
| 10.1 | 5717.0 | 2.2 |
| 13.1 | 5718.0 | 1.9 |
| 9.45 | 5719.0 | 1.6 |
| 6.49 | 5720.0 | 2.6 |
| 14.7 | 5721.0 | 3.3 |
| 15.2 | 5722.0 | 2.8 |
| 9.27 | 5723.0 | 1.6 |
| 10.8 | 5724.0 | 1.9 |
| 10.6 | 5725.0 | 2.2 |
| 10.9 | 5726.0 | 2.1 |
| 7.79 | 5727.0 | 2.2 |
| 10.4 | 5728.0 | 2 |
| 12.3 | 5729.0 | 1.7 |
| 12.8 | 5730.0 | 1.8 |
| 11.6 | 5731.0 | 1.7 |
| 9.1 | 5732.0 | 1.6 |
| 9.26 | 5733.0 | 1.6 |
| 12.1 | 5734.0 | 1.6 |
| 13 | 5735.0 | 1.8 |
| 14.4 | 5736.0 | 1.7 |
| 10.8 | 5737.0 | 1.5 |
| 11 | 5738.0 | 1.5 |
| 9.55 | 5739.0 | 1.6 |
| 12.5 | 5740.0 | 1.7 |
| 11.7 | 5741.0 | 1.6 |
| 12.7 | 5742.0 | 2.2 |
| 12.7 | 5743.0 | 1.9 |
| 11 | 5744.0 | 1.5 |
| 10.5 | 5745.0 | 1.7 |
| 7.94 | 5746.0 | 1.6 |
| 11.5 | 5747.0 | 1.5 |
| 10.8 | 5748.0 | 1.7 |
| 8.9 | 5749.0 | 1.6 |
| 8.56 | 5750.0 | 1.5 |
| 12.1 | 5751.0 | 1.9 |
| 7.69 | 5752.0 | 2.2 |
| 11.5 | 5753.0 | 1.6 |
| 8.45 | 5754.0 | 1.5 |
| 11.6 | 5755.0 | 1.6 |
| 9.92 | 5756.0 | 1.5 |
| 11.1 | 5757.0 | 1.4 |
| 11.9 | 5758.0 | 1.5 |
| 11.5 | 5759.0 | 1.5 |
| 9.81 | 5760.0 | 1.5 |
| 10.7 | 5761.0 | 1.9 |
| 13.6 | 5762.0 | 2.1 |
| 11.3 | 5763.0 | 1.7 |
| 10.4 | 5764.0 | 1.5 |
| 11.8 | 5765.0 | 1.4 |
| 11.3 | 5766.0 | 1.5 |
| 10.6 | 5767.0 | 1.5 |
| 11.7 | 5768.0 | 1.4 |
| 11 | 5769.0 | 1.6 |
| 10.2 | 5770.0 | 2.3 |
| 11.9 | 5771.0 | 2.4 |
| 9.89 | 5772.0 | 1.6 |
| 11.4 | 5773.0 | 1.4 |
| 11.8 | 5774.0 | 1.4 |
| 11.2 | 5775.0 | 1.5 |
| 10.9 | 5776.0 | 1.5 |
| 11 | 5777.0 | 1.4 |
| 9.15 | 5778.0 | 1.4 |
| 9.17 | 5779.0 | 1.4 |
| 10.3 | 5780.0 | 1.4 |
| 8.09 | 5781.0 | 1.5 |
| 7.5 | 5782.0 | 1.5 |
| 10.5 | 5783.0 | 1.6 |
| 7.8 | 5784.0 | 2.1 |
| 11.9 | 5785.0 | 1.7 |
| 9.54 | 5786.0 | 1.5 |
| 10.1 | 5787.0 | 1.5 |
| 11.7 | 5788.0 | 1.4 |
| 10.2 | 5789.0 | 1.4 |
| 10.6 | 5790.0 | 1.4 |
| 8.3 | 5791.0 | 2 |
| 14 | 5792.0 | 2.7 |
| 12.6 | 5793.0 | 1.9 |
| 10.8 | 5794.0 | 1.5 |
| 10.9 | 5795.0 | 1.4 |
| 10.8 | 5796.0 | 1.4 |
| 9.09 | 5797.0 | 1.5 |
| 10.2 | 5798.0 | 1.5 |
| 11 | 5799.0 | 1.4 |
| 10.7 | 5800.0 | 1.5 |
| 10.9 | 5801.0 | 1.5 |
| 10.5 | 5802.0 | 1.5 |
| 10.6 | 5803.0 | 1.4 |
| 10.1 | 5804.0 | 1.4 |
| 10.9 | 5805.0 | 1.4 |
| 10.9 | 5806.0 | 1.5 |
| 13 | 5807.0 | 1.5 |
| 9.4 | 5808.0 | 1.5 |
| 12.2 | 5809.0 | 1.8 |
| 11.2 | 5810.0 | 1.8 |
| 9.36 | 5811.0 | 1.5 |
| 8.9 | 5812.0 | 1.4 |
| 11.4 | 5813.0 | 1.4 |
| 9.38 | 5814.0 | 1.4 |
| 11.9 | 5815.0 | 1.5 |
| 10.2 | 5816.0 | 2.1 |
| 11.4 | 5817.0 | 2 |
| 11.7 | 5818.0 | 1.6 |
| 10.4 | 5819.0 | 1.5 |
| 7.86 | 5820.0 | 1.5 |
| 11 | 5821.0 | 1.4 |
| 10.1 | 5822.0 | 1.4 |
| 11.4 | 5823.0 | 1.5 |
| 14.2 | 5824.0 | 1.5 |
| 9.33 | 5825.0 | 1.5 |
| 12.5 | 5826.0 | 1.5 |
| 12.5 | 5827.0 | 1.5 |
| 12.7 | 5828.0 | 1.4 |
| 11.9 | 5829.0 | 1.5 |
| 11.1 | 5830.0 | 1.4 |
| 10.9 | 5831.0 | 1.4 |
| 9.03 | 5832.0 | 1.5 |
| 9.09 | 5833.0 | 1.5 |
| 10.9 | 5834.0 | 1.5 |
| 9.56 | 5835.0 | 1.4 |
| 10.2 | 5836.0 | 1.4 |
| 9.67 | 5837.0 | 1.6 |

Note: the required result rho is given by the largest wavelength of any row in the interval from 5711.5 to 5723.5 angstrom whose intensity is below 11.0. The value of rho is 5723.0 angstrom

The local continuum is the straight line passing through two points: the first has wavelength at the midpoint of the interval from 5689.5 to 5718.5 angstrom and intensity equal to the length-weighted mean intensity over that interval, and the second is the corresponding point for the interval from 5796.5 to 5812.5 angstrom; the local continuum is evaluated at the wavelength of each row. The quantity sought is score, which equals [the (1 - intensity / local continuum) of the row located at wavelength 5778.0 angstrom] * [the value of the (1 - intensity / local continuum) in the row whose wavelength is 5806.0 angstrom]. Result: 0.00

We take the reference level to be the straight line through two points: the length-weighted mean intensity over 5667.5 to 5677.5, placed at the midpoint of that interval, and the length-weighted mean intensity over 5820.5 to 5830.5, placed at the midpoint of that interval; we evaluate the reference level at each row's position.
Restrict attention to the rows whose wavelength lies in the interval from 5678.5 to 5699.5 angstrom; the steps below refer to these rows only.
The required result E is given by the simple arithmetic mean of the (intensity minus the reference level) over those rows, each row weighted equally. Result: -0.64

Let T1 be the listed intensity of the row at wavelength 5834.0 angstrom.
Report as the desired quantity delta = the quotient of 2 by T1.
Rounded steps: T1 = 10.9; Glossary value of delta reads 0.183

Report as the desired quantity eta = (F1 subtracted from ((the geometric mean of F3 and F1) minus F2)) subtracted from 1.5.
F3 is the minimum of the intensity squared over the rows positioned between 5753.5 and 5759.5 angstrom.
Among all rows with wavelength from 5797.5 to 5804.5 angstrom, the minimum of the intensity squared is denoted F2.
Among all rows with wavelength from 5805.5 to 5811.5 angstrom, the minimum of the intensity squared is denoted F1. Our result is 112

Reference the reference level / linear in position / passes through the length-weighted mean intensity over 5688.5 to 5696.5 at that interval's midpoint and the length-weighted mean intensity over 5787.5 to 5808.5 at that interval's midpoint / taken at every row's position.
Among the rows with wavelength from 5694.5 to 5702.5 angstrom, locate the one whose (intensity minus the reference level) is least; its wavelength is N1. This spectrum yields 5699.0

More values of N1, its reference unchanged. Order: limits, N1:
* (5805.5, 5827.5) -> 5820.0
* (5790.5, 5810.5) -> 5791.0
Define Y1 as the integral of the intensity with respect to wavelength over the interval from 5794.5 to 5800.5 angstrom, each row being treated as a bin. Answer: 62.7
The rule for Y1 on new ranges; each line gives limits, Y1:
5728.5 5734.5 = 67.2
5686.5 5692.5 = 64.7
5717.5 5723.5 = 68.2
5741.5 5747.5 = 66.3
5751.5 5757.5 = 60.3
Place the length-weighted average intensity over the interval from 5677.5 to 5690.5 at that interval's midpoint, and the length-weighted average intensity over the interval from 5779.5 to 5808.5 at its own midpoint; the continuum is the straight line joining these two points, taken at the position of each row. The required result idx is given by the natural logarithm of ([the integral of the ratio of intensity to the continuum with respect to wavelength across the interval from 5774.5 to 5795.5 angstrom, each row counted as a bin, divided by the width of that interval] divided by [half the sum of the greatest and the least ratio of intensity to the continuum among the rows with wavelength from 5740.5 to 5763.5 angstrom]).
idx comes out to -0.04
